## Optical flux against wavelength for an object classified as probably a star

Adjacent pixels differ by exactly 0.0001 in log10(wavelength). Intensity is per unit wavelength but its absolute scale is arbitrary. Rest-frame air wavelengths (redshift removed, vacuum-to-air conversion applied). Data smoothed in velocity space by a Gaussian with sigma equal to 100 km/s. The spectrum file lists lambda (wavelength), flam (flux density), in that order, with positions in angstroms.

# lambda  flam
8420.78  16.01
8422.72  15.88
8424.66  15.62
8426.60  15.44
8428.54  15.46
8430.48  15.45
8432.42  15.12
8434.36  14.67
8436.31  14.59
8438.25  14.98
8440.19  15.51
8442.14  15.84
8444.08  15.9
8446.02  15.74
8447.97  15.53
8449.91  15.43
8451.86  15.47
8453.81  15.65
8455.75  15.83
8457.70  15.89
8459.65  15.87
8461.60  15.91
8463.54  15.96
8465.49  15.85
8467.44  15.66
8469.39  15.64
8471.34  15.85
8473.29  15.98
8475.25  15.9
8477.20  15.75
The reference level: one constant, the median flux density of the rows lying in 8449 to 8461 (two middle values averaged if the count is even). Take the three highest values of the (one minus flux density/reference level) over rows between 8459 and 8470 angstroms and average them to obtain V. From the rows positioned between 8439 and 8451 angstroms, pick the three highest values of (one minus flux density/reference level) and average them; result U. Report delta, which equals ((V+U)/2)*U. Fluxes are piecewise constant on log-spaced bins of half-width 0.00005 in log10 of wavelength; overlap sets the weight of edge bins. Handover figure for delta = 0.0001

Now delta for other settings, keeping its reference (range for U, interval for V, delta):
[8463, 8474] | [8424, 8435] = 0.0000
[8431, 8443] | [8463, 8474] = 0.0020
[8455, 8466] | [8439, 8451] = 0.0000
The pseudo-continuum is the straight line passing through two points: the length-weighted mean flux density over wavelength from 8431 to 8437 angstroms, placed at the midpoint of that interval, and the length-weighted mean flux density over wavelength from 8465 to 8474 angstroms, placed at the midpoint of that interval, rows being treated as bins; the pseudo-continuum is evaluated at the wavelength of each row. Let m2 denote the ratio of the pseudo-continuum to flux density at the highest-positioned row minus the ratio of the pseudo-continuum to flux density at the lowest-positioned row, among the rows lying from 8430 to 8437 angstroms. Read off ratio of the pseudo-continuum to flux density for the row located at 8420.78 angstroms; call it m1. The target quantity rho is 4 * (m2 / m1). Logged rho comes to 0.30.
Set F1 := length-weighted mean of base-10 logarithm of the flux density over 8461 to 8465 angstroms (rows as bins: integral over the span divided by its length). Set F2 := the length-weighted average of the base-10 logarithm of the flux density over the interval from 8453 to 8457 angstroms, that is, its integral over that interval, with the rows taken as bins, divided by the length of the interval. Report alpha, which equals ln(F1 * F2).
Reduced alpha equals 0.367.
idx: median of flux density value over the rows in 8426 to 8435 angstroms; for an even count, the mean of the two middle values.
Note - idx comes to 15.4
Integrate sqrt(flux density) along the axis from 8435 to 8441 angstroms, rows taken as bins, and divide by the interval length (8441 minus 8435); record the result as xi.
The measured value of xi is 3.87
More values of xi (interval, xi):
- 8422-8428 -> 3.95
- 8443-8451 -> 3.96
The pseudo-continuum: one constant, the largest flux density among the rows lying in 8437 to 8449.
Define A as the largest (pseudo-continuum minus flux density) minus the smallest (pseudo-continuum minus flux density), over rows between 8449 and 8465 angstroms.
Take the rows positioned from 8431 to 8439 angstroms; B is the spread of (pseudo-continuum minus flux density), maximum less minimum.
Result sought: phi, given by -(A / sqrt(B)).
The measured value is -0.7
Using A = 0.5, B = 0.53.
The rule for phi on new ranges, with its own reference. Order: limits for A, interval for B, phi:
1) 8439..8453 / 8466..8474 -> -0.8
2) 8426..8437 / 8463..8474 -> -1.5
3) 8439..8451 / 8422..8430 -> -0.7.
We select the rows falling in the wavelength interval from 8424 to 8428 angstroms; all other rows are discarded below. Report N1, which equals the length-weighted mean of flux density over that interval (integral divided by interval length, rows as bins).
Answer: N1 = 15.5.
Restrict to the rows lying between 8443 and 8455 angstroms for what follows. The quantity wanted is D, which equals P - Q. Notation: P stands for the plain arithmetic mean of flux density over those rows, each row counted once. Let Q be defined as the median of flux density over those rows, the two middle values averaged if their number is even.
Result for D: 0.03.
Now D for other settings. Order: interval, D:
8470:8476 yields 0.01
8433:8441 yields 0.11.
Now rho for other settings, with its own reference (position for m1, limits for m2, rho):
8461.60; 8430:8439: 0.18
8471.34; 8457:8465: 0.02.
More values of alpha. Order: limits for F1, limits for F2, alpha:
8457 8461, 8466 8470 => 0.360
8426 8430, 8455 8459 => 0.355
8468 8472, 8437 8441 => 0.348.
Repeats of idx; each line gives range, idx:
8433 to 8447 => 15.5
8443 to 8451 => 15.6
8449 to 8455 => 15.5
